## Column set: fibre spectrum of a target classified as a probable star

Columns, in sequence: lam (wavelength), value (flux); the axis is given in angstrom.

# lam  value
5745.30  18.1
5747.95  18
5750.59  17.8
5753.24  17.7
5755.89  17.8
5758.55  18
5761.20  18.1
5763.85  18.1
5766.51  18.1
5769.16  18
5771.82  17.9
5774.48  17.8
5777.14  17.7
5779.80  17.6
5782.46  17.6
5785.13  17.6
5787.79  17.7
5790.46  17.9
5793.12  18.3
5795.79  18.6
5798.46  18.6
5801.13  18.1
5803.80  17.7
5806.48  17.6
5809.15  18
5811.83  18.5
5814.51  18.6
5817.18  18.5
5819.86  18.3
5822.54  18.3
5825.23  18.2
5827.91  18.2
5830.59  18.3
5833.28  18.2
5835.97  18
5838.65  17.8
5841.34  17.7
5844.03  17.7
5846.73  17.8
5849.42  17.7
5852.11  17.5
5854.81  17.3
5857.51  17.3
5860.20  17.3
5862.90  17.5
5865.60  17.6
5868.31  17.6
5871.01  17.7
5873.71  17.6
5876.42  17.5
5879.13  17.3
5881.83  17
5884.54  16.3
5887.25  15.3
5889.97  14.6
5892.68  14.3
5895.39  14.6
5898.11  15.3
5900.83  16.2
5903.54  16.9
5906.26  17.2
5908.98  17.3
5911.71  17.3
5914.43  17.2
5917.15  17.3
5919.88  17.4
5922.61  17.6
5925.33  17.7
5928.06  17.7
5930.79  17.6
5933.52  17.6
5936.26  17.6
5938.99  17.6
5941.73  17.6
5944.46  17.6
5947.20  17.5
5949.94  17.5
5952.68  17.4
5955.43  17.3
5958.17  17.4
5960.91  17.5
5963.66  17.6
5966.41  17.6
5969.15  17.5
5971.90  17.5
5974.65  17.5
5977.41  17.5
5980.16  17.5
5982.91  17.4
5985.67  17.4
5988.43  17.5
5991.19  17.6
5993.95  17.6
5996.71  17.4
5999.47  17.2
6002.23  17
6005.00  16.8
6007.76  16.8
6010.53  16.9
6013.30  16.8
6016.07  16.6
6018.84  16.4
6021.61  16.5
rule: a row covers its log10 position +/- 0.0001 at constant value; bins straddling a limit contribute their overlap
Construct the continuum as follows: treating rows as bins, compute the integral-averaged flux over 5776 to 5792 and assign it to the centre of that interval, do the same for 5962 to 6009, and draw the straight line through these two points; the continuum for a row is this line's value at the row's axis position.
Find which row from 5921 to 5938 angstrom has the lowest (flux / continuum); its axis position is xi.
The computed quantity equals 5922.61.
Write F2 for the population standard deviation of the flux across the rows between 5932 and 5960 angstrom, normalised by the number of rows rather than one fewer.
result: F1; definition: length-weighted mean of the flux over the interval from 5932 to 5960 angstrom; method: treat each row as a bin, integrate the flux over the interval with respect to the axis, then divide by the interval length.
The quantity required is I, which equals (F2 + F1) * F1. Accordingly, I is 308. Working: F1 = 17.5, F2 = 0.10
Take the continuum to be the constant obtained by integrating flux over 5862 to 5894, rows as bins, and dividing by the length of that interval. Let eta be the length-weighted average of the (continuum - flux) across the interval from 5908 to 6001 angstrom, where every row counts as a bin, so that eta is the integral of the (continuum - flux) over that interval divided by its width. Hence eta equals -0.8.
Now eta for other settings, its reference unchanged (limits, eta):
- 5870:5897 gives 0.5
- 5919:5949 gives -0.9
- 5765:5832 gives -1.4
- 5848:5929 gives -0.2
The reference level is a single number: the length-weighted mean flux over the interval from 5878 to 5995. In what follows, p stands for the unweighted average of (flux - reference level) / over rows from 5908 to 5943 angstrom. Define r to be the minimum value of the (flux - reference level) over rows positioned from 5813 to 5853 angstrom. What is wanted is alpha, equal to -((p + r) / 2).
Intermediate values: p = 0.4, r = 0.41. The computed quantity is -0.41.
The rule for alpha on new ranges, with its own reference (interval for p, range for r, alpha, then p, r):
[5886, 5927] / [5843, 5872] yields 0.24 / -0.7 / 0.21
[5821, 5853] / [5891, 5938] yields 0.97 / 0.9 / -2.79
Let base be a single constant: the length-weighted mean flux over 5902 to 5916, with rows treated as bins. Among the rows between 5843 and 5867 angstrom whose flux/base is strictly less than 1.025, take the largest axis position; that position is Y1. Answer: 5865.60 angstrom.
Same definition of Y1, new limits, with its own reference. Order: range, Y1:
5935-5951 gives 5949.94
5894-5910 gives 5908.98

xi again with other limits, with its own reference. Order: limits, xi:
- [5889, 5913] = 5892.68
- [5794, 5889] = 5887.25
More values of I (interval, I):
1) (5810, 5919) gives 317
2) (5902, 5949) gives 308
